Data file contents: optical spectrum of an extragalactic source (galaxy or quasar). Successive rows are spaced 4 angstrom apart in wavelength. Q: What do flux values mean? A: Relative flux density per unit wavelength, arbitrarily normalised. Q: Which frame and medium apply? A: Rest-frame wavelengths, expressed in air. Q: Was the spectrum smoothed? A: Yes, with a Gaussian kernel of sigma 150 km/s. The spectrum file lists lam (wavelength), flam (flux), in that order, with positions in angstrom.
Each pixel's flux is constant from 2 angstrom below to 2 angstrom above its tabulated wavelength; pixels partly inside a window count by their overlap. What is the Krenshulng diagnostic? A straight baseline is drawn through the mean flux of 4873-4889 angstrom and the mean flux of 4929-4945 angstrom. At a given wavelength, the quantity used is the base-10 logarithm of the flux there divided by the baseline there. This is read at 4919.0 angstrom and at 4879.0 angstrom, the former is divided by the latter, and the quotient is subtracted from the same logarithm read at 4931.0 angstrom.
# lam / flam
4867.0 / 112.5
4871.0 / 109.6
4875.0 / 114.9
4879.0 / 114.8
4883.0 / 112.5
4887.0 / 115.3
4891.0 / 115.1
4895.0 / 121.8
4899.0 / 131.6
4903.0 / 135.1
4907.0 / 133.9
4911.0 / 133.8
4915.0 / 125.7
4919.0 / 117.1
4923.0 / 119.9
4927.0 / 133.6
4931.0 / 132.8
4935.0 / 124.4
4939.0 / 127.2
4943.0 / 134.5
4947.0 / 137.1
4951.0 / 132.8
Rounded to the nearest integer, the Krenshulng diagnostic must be 7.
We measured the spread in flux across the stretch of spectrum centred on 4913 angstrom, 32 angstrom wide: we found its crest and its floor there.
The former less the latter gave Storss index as 18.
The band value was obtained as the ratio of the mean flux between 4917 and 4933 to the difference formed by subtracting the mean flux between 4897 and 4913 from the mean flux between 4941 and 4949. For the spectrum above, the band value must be 57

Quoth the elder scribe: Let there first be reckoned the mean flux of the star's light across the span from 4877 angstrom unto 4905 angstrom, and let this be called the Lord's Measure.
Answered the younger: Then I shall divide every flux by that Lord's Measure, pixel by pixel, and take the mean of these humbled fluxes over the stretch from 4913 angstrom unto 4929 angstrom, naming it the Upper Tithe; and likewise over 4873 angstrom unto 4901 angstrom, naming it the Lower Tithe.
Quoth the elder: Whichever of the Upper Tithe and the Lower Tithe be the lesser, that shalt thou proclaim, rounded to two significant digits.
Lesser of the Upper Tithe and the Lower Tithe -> 0.98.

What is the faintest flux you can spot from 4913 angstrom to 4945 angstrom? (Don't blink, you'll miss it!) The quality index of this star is 117.1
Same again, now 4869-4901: 109.6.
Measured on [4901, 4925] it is 117.1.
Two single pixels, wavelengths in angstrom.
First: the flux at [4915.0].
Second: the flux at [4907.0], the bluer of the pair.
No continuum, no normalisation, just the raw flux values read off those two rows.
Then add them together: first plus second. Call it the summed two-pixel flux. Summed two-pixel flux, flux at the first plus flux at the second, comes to 260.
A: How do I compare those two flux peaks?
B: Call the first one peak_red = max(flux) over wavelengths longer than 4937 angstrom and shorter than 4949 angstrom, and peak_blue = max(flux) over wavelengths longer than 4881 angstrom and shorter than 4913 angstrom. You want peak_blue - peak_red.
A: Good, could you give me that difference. -2.0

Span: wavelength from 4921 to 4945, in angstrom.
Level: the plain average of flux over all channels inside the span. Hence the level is 129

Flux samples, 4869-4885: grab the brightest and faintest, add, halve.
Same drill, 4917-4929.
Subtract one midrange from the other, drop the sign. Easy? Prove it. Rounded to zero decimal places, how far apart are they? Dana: 13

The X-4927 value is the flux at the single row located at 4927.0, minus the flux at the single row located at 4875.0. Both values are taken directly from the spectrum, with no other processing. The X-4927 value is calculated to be 19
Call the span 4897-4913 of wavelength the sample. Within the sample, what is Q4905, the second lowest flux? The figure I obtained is 133.8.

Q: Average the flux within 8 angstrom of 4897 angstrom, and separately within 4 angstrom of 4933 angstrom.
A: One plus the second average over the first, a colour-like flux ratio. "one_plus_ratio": 2.02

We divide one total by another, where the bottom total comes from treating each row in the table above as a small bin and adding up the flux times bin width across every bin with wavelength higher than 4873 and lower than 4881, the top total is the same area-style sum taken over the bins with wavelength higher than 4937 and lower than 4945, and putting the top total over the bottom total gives 1.14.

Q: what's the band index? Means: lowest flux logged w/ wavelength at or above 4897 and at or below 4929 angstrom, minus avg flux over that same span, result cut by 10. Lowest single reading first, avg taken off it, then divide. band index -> -1.17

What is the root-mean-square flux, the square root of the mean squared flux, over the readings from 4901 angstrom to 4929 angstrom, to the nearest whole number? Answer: 129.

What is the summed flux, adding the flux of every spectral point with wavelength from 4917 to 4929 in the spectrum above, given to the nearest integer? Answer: 371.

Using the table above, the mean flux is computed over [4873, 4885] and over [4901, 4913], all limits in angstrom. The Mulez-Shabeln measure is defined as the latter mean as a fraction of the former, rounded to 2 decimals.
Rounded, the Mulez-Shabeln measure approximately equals 1.18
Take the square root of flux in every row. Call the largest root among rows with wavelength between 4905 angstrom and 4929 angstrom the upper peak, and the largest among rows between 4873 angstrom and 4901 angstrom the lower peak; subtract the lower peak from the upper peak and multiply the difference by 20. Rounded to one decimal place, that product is 2.0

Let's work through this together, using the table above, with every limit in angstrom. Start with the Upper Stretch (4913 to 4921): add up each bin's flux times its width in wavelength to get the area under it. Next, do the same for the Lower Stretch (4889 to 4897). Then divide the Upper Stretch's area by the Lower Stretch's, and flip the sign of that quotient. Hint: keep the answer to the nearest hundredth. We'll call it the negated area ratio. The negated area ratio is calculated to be -1.02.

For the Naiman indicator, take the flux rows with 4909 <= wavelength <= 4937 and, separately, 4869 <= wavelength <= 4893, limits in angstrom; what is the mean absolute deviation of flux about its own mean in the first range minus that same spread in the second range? 3.93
